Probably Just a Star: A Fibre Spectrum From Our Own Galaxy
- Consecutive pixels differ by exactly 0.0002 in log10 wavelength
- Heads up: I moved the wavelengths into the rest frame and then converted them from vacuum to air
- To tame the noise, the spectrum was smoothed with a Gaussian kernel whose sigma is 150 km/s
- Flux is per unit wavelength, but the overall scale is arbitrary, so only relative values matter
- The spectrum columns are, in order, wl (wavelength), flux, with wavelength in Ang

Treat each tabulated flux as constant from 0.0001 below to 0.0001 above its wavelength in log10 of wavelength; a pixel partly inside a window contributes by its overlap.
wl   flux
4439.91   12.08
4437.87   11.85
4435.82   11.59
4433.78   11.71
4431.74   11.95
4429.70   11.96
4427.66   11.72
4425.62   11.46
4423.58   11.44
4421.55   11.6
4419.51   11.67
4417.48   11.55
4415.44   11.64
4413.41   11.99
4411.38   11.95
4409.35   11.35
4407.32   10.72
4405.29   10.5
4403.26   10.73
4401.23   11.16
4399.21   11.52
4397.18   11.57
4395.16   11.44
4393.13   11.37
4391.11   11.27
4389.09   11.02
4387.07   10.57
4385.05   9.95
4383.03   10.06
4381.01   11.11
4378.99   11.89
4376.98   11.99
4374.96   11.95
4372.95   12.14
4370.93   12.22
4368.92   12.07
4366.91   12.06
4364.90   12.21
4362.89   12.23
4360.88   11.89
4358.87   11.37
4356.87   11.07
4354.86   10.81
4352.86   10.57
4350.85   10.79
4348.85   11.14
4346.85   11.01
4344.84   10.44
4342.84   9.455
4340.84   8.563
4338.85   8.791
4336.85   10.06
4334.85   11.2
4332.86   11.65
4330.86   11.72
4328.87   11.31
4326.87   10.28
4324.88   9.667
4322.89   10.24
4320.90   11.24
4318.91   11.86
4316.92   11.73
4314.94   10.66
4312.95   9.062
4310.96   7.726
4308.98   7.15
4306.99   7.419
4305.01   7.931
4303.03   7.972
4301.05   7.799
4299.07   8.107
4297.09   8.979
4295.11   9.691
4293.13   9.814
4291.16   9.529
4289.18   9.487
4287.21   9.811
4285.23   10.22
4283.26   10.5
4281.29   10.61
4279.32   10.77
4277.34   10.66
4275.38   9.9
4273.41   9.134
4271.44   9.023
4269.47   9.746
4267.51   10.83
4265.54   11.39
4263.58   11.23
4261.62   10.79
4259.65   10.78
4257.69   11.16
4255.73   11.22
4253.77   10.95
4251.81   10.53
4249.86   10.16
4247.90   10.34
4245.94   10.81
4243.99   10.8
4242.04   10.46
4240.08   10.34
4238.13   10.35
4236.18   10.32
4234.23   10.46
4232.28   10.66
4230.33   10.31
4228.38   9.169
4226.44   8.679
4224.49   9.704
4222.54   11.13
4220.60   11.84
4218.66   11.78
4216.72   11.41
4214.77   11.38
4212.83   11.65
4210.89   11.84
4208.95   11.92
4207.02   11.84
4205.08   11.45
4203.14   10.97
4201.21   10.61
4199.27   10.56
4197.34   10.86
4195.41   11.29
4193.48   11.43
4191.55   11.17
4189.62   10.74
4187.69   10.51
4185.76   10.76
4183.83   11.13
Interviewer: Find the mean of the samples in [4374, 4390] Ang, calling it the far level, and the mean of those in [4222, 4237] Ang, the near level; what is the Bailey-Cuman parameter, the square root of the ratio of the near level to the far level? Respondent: 0.95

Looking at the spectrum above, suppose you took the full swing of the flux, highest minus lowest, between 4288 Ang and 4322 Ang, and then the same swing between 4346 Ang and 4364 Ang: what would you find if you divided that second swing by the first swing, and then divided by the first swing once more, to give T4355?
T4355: 0.1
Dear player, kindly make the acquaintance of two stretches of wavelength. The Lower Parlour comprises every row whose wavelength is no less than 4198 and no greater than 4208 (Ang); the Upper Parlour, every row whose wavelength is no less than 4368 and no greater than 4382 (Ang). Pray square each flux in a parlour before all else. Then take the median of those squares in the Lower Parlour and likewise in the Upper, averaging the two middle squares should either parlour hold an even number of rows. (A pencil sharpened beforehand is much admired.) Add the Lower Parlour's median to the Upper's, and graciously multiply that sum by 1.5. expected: 396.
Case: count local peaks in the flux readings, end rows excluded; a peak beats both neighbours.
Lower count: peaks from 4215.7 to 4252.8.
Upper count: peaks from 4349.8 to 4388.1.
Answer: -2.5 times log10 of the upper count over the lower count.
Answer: 0.3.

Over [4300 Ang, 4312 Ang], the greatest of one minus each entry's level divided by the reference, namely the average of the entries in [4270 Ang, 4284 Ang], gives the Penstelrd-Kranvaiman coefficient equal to 0.29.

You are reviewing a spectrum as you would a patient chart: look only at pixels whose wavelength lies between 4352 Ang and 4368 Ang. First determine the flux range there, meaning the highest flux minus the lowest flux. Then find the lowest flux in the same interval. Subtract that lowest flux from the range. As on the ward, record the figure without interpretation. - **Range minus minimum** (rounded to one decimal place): -8.9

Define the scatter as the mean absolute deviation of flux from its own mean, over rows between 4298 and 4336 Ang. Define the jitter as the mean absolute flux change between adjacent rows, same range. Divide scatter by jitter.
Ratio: 2.58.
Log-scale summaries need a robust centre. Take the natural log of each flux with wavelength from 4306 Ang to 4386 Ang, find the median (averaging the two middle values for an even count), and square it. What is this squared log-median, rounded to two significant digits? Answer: 5.8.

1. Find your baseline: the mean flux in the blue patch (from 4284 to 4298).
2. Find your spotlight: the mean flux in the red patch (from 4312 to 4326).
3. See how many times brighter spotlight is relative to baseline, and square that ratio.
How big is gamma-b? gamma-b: 1.2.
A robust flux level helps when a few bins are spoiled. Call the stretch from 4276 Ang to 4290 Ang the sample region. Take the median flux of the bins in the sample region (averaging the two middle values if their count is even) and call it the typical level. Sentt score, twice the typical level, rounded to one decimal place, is 21.0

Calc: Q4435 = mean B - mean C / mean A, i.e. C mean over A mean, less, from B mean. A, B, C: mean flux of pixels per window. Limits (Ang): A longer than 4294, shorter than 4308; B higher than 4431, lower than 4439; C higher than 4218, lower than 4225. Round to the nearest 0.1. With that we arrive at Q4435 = 10.4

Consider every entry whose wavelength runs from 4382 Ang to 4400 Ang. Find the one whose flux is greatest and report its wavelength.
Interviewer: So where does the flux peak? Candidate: 4397.18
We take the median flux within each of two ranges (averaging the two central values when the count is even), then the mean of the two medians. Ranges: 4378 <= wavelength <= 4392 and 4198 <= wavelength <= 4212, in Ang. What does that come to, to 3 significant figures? 11.2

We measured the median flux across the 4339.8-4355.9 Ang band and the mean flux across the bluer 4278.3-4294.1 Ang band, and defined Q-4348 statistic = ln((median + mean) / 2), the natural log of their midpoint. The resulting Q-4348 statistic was 2.34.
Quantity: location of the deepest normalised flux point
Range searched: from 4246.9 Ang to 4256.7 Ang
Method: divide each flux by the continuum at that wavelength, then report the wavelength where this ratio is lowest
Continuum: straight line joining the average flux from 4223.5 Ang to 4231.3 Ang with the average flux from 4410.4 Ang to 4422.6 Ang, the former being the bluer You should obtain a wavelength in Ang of 4249.86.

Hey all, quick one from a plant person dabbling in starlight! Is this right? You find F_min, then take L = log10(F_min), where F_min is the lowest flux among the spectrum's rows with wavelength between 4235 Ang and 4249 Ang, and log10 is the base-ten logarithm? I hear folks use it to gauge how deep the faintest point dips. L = 1.01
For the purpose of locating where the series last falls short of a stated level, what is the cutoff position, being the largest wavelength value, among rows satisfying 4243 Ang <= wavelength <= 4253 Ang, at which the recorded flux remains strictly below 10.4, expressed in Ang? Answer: 4249.86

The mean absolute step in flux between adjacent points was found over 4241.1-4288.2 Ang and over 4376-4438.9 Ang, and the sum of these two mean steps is 0.63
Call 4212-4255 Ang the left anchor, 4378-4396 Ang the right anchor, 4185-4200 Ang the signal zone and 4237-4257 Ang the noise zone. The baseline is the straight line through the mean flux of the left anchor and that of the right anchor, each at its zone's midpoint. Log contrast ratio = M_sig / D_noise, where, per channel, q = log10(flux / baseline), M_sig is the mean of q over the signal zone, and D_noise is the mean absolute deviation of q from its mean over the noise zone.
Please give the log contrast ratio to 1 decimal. 1.5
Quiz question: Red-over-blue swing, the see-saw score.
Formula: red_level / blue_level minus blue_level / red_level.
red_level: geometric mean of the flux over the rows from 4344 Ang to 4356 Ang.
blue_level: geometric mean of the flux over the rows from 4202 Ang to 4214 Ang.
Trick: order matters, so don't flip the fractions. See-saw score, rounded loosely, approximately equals -0.15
